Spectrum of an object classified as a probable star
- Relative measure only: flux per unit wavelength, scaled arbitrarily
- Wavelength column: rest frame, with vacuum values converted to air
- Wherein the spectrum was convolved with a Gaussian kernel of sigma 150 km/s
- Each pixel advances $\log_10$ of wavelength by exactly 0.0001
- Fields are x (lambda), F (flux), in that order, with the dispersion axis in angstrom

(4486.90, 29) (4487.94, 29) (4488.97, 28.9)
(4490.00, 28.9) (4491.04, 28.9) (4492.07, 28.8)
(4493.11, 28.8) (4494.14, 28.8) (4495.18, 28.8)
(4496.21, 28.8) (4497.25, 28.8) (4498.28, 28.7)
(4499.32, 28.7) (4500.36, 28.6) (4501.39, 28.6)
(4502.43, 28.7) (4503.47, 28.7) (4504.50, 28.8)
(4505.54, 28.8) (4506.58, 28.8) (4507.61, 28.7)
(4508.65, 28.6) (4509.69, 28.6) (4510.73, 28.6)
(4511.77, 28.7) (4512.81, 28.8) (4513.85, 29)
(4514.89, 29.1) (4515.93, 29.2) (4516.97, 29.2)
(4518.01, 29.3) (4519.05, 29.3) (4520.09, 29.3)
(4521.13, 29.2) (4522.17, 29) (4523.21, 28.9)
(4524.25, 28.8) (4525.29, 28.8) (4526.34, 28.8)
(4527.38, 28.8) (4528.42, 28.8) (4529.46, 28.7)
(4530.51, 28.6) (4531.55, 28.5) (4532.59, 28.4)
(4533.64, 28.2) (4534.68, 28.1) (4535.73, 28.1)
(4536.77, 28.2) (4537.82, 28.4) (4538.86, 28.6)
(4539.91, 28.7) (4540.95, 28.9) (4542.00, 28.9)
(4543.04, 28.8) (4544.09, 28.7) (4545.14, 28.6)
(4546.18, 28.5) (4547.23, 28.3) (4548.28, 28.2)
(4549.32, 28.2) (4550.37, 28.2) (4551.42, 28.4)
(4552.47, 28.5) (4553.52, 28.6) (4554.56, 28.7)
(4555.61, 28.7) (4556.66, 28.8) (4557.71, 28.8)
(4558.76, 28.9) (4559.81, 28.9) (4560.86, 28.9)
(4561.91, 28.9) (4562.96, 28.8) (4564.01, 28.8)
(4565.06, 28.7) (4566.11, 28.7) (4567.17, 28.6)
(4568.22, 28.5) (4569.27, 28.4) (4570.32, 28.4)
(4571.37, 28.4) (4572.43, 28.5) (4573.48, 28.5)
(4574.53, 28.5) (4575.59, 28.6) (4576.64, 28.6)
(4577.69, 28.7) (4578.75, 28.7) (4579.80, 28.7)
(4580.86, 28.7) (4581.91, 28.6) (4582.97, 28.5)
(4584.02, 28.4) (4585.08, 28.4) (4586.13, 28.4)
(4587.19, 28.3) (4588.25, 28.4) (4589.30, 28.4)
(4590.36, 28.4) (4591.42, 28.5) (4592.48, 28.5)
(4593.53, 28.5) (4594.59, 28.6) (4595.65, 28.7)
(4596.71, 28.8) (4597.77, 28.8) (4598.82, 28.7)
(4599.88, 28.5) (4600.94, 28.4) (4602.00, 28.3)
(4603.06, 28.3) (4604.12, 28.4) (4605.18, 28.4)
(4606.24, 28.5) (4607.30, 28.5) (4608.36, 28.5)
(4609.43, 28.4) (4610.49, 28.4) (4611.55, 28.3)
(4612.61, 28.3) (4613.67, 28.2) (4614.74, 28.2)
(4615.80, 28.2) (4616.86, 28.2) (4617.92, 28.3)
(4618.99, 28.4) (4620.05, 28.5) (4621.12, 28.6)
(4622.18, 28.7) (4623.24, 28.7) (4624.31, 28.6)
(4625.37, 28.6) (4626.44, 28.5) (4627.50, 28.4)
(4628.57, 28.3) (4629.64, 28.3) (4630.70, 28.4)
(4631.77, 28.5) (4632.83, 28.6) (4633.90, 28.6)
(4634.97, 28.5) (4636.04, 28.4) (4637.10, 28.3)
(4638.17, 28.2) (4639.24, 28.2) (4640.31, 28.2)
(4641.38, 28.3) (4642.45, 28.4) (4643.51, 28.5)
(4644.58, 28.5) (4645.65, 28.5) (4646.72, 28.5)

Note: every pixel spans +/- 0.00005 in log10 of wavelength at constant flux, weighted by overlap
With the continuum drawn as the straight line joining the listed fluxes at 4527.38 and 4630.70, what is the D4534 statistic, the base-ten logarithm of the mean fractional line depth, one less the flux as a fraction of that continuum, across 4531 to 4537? -1.7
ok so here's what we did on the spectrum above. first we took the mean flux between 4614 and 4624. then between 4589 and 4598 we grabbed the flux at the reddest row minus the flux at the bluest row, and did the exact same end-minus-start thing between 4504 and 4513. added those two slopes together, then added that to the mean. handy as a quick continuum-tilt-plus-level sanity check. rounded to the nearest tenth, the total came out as 28.8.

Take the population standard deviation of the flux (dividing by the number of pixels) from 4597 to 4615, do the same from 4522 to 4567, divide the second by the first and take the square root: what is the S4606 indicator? 1.28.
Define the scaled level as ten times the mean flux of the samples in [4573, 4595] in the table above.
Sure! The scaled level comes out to 285.2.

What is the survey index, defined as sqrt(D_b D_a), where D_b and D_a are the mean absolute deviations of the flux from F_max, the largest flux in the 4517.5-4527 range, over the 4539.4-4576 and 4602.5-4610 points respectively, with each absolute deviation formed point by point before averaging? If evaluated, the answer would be 0.773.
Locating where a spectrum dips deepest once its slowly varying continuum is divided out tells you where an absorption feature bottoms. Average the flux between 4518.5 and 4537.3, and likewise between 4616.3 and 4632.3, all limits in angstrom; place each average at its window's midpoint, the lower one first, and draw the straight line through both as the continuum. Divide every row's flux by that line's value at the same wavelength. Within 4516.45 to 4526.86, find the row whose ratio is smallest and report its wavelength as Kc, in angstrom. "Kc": 4524.25 angstrom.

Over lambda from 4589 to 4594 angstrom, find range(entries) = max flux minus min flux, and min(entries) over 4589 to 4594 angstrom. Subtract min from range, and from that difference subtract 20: -48.3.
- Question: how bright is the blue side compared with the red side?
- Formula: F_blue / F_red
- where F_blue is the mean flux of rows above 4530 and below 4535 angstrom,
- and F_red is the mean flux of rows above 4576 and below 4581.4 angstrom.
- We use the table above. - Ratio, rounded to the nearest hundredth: 0.99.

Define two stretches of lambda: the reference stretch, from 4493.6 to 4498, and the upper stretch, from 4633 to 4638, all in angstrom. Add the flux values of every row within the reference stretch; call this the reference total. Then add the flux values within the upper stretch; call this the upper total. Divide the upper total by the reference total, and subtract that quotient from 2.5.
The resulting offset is 1.51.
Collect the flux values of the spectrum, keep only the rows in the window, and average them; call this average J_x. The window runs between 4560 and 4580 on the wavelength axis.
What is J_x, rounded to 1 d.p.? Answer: 28.6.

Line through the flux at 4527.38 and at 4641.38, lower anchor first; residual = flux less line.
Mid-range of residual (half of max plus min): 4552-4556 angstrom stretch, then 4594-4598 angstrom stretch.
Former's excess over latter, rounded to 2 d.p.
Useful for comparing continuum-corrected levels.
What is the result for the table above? -0.28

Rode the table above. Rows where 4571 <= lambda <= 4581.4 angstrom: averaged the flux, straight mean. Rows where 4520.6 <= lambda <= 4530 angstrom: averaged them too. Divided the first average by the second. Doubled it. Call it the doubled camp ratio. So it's 1.98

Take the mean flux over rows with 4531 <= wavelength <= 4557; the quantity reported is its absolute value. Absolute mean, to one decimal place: 28.5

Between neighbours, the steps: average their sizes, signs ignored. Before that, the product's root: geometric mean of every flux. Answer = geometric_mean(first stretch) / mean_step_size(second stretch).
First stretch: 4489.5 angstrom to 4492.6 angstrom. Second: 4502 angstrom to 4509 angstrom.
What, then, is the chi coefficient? 577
